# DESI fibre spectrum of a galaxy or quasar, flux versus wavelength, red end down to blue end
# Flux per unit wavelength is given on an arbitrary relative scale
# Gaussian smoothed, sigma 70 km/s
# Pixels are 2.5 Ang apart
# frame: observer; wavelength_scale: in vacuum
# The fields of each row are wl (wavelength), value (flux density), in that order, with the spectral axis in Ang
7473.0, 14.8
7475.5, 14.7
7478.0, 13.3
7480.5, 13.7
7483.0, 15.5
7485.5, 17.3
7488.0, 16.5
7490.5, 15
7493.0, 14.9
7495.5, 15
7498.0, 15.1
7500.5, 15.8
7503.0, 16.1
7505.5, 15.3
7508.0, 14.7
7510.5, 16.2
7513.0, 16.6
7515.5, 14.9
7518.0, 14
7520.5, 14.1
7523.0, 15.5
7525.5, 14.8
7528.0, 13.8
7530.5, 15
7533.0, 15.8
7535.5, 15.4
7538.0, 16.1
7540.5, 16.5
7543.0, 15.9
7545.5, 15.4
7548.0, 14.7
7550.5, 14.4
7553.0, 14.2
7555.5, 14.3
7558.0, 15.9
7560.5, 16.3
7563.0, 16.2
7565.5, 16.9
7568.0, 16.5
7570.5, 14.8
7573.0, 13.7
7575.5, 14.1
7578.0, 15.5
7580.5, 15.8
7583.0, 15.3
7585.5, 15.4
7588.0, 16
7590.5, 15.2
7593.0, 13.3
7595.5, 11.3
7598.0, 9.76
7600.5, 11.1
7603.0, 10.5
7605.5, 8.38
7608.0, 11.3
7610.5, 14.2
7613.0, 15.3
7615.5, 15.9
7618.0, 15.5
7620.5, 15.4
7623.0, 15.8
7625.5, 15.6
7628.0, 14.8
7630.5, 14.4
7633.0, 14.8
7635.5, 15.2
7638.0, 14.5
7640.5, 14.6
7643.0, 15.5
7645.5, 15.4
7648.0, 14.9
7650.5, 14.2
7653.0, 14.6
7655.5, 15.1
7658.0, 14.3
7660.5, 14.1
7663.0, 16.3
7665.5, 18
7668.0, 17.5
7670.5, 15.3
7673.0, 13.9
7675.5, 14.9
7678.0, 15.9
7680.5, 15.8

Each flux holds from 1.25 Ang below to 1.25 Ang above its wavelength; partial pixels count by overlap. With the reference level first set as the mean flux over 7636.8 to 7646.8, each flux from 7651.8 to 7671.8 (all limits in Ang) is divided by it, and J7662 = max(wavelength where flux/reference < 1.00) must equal 7660.5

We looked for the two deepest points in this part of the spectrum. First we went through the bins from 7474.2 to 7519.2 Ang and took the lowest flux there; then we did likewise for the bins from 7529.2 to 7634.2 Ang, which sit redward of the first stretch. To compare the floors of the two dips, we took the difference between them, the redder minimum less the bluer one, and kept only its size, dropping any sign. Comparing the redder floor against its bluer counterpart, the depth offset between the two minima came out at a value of 4.9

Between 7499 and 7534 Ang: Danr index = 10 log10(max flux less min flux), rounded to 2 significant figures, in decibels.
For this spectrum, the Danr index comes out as 4.5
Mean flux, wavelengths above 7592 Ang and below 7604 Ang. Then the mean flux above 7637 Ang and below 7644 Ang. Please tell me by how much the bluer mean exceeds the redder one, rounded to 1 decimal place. -3.7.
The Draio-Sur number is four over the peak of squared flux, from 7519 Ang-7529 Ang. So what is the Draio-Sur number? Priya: 0.0166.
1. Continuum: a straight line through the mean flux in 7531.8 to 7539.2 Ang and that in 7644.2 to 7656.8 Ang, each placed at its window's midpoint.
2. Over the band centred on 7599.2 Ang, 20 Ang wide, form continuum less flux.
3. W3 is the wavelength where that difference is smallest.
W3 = 7590.5 Ang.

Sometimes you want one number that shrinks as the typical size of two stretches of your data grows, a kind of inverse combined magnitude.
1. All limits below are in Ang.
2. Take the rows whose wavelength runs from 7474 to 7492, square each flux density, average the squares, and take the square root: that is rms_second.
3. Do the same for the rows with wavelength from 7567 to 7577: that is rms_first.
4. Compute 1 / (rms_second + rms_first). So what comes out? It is 0.0333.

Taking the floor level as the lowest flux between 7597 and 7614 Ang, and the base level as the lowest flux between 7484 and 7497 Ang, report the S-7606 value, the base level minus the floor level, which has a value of 6.5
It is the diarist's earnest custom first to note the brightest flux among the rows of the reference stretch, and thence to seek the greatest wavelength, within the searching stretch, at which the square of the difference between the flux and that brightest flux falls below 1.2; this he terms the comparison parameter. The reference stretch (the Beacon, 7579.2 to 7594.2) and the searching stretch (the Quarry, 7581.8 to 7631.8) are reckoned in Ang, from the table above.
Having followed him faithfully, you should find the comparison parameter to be 7625.5 Ang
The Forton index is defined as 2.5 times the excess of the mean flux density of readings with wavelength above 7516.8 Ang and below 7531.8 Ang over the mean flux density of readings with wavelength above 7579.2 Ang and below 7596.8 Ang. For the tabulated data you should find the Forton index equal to 0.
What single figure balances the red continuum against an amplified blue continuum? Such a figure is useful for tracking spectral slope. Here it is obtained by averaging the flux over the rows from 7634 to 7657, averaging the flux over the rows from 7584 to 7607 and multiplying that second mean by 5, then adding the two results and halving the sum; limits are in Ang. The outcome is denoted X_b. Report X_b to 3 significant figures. 38.3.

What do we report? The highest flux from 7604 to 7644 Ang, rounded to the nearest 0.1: 15.9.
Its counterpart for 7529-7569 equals 16.9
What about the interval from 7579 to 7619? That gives 16.0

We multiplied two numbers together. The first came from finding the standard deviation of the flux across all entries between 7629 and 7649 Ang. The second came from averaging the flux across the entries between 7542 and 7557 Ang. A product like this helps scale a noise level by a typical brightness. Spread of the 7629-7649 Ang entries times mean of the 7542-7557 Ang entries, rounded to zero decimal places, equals 6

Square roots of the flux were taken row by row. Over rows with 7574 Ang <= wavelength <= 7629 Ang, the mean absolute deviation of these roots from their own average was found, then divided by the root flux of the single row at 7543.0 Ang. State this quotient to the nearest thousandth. 0.069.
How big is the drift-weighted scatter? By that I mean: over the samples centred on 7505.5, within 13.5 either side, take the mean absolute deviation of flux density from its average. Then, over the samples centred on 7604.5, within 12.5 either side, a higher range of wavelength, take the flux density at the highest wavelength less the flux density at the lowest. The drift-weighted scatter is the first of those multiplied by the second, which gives 1.6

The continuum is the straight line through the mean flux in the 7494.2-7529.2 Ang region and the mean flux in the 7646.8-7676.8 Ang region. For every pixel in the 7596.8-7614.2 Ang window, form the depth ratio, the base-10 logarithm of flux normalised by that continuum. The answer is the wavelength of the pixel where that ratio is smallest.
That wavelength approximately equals 7605.5 Ang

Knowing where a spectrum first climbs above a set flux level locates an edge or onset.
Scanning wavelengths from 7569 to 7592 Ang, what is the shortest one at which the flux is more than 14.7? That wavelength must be 7570.5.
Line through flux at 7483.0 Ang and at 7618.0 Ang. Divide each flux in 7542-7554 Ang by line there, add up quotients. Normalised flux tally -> 4.81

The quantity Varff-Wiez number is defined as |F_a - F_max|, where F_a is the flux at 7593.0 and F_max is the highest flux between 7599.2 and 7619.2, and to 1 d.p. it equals 2.6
